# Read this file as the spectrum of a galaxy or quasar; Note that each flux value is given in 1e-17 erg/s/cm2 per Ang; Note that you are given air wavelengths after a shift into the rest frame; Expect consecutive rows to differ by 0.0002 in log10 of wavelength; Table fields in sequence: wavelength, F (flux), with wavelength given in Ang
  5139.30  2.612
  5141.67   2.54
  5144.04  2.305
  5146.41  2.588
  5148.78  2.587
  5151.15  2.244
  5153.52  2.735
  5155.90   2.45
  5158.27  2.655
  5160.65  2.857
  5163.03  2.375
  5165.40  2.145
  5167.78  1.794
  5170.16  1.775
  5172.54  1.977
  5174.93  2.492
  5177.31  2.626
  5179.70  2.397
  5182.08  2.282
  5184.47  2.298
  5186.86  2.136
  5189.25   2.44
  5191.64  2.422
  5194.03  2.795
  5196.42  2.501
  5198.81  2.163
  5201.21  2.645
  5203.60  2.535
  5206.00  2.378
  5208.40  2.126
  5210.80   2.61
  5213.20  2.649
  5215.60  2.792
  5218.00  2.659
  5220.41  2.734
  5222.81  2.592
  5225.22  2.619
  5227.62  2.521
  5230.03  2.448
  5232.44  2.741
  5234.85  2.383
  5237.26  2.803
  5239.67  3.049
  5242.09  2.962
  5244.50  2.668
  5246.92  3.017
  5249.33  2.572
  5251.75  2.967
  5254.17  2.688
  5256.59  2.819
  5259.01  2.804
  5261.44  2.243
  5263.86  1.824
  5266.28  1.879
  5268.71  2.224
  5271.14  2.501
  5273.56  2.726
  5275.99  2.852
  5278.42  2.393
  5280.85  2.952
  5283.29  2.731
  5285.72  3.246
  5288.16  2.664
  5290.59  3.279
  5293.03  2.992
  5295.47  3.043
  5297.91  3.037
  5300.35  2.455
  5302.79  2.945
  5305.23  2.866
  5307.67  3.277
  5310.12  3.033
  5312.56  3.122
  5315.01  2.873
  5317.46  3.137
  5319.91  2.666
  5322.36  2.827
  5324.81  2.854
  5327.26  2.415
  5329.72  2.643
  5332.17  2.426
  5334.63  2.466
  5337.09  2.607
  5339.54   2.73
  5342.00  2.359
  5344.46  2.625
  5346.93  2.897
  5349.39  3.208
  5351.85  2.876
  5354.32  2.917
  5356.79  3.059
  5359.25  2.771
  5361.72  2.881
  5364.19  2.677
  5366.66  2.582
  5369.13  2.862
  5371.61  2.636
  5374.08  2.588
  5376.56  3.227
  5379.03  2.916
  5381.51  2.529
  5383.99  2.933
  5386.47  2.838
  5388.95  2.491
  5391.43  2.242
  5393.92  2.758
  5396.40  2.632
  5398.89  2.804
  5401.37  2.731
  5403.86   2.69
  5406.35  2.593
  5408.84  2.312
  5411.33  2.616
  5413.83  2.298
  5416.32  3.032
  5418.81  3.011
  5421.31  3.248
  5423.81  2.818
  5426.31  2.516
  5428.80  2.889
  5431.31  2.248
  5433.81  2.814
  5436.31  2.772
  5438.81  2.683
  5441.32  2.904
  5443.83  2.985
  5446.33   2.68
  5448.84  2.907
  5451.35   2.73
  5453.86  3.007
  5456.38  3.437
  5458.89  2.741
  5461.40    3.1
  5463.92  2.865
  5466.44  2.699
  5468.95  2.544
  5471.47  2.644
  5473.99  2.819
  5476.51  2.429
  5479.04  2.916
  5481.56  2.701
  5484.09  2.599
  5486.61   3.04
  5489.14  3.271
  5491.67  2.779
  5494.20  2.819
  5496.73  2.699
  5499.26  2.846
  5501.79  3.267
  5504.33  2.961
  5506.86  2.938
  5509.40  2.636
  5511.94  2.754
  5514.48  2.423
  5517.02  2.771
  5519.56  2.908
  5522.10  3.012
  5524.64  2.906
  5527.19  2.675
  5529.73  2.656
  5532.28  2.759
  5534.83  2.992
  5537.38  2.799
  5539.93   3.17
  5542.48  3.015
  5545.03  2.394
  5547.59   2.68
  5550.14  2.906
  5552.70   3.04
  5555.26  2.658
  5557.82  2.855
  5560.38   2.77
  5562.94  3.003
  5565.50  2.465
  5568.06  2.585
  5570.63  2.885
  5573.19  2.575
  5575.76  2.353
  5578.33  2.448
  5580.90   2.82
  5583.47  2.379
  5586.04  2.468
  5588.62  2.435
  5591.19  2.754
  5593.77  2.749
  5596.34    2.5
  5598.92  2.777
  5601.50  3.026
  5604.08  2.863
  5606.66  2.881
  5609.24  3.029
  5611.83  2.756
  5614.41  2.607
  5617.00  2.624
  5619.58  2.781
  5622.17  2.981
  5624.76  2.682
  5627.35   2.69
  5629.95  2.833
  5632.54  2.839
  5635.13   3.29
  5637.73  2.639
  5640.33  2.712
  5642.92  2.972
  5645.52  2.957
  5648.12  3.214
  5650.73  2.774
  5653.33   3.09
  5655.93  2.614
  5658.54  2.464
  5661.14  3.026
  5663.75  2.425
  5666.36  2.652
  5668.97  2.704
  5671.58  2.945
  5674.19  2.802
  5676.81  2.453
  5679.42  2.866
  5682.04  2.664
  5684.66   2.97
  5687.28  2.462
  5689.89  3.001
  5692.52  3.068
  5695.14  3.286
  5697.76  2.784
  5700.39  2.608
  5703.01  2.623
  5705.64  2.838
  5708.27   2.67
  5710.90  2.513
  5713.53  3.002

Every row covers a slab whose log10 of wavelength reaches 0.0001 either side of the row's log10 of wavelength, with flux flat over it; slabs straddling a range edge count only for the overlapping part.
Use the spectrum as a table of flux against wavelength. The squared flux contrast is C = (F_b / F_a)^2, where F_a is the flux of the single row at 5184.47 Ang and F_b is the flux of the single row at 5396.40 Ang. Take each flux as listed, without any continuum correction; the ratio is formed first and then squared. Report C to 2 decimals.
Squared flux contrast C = 1.31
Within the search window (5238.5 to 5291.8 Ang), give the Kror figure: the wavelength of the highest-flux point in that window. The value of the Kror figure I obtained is 5290.59 Ang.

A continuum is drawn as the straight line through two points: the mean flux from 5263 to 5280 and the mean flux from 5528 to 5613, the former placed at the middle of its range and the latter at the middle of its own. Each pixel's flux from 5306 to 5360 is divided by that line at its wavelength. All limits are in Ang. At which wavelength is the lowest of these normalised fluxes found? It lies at 5342.00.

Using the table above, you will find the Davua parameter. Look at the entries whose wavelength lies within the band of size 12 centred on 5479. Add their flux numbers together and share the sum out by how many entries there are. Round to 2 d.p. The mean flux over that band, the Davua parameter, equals 2.69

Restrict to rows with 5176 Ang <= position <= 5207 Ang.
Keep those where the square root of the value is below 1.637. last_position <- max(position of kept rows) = 5206.00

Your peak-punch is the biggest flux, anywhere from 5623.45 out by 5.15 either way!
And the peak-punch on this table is 2.981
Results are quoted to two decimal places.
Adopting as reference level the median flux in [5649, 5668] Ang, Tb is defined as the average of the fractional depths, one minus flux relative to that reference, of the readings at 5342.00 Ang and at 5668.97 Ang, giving 0.05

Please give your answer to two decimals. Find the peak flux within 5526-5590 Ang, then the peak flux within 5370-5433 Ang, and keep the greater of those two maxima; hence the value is 3.25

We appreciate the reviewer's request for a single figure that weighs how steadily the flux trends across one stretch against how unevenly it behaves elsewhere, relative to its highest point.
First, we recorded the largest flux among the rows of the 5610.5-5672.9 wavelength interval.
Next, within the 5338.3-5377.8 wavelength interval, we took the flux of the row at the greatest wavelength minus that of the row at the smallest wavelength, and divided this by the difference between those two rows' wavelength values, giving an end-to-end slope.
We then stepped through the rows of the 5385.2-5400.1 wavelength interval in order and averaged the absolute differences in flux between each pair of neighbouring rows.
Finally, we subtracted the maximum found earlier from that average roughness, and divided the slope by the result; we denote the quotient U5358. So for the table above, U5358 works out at -0.004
